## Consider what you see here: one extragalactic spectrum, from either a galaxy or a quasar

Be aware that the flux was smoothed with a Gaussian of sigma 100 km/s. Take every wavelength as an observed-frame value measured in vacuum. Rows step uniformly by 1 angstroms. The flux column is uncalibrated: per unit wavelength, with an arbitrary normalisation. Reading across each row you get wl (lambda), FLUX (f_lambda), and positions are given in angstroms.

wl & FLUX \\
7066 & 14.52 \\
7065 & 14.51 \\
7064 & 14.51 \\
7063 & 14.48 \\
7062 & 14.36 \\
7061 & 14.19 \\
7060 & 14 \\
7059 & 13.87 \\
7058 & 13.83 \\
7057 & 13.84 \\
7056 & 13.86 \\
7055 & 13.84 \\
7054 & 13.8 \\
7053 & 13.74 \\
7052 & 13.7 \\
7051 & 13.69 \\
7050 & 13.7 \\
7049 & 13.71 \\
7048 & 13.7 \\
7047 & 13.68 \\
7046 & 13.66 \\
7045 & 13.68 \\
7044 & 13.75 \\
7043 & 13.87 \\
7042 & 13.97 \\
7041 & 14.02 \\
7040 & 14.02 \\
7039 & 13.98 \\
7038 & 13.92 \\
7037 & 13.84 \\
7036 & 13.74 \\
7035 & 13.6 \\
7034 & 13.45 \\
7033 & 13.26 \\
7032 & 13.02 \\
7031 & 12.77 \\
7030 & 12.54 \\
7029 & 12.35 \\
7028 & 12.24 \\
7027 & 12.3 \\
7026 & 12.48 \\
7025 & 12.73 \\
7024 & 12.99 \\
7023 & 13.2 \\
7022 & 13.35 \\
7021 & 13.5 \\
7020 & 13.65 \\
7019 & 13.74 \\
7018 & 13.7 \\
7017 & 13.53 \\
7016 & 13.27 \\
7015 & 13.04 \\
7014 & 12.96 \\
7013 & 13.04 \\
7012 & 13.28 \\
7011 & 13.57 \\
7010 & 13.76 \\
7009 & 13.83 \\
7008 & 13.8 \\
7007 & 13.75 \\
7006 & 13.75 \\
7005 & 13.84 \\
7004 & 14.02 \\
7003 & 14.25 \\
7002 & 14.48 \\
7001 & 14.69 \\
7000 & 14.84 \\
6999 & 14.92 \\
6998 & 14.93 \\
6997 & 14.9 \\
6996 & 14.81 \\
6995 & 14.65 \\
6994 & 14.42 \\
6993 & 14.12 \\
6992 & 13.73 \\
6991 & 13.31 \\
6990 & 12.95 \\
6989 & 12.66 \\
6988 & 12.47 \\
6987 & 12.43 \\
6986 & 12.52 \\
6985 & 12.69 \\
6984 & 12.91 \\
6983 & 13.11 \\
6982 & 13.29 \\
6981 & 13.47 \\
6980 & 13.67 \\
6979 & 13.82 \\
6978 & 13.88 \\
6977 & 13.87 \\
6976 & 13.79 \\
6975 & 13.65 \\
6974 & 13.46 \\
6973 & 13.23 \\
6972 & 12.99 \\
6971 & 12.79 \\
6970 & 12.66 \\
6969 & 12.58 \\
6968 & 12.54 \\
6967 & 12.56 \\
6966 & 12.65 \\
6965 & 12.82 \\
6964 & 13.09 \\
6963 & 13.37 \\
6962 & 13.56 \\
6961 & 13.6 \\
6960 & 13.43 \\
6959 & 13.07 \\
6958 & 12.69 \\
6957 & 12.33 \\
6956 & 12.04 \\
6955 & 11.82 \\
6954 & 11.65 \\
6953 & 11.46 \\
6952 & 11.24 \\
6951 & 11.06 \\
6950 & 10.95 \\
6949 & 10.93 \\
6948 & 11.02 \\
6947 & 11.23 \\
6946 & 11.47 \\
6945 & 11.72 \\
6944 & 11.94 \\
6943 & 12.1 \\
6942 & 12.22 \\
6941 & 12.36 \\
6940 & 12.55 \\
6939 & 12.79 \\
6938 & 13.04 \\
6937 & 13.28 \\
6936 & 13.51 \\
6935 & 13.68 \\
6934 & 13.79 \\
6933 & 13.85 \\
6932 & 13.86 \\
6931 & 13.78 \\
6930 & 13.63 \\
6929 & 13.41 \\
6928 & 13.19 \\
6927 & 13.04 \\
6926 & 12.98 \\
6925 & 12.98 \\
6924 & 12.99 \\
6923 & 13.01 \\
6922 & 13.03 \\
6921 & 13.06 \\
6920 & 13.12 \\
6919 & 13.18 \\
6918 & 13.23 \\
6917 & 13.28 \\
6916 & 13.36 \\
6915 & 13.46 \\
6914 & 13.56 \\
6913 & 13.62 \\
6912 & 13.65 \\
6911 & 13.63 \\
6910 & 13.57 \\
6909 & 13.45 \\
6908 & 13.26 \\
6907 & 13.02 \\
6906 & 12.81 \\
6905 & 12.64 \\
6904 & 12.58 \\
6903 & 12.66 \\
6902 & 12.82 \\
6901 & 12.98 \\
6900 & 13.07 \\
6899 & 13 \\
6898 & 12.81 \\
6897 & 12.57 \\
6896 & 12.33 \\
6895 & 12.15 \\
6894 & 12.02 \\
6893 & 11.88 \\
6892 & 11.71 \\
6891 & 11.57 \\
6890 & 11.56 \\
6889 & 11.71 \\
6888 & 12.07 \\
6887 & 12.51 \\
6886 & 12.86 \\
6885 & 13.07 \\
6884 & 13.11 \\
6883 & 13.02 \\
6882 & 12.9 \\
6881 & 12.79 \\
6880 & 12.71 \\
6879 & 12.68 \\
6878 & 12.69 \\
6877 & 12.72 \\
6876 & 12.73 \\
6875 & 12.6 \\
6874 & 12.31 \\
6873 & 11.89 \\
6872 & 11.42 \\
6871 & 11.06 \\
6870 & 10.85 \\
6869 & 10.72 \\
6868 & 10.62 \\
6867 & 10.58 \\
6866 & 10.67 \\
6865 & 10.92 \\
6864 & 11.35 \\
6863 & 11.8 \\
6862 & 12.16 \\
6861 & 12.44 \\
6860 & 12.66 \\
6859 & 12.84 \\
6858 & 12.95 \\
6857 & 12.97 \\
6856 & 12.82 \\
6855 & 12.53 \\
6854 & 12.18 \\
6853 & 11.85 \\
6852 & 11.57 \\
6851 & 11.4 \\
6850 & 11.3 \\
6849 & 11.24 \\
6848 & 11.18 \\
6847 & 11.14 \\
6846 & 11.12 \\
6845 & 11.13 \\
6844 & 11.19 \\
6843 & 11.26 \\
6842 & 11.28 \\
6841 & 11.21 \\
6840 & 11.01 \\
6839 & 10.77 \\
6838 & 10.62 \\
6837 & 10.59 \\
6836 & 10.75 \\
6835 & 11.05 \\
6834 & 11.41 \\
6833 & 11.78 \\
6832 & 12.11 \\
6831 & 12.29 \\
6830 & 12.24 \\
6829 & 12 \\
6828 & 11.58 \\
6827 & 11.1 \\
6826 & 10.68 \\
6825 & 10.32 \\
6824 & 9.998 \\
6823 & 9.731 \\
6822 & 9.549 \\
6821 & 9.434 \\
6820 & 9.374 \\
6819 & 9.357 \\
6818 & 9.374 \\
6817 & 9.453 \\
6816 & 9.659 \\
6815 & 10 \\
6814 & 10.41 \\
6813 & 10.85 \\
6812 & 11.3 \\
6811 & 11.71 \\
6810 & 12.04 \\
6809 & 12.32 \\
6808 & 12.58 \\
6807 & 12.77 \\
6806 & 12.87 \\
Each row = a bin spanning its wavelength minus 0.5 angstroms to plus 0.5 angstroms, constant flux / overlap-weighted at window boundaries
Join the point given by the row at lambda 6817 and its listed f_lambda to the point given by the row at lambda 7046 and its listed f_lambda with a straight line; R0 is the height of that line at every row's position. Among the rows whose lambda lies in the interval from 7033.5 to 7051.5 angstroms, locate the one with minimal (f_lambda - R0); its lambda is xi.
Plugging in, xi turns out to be 7051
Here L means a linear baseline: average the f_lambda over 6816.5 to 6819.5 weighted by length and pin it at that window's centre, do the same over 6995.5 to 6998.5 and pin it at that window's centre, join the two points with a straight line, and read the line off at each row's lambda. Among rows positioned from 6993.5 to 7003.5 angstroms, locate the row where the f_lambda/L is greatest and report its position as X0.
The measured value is 6997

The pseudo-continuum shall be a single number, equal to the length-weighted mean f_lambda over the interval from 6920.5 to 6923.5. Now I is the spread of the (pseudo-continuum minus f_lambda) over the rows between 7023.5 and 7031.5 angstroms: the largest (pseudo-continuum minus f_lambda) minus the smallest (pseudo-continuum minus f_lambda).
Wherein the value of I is 0.75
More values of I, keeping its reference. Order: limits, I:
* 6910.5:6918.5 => 0.42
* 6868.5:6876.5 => 2.01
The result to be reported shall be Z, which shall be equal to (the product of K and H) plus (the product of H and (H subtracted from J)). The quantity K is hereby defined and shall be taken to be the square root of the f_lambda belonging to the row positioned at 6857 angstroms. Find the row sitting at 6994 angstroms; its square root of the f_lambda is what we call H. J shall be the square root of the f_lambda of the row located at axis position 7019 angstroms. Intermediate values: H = 3.80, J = 3.71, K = 3.60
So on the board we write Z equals 13.3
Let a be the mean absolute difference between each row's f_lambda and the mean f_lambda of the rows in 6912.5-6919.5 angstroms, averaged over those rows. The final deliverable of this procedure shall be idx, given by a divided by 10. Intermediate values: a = 0.14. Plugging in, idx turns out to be 0.014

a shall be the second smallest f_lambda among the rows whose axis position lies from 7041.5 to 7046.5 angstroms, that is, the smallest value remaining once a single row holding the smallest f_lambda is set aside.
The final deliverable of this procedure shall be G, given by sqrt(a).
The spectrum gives 3.70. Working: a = 13.68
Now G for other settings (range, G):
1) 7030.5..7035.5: 3.61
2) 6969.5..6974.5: 3.58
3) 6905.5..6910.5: 3.61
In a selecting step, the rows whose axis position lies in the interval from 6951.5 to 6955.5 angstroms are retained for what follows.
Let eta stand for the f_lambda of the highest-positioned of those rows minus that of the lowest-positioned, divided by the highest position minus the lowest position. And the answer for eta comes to 0.19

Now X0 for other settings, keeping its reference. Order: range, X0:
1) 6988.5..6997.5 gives 6997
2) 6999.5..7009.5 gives 7000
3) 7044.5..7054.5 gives 7045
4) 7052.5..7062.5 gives 7062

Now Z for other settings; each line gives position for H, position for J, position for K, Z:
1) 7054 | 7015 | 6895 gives 12.6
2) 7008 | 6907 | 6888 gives 12.5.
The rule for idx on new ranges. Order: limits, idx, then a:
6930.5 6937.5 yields 0.016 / 0.16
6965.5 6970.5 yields 0.005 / 0.05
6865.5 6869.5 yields 0.005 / 0.05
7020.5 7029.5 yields 0.041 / 0.41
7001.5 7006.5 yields 0.024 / 0.24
